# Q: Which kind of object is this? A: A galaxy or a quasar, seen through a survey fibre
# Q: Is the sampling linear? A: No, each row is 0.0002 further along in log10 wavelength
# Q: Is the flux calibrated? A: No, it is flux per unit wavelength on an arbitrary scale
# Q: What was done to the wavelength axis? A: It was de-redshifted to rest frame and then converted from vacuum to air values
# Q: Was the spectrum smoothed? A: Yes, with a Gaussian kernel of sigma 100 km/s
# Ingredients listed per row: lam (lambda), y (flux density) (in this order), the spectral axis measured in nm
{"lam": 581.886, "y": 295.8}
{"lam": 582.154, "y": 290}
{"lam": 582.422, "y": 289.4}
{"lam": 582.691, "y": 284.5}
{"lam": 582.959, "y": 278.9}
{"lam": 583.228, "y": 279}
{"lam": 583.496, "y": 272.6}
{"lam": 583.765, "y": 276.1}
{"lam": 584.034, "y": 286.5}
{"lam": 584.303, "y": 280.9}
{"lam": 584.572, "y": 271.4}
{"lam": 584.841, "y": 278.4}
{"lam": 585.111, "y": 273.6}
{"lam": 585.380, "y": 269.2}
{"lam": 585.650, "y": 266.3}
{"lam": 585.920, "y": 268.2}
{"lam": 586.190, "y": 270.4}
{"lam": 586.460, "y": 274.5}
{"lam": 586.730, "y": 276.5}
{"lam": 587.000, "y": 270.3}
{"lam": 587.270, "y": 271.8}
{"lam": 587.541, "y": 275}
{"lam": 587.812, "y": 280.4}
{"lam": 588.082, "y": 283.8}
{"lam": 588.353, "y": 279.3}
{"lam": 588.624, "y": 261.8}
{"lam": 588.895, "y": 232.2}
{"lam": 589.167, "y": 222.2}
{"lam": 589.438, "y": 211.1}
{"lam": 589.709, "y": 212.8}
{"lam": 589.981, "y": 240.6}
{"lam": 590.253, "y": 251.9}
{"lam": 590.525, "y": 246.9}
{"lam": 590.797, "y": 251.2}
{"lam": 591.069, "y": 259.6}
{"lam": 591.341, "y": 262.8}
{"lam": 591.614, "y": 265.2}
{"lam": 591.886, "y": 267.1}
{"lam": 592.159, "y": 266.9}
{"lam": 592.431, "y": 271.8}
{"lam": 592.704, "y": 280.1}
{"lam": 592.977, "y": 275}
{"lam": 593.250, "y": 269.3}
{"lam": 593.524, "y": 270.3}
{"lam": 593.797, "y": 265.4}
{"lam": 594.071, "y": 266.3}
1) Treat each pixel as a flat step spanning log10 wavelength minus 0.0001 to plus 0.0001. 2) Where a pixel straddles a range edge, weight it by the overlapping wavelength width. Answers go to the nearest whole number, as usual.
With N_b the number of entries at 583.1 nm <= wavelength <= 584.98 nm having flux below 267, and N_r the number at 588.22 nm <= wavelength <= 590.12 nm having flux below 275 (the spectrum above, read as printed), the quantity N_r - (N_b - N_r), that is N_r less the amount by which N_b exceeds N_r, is 12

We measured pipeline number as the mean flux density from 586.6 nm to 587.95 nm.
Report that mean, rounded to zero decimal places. 275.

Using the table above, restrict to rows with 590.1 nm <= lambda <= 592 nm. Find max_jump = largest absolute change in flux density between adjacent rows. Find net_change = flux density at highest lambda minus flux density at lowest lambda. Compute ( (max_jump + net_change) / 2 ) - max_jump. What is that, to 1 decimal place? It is 3.4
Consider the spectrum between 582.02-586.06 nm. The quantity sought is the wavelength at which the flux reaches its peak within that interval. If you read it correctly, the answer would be 582.154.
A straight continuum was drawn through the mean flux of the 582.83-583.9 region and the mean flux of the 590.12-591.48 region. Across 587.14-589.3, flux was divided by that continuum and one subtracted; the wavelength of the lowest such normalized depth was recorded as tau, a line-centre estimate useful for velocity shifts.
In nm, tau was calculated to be 589.167 nm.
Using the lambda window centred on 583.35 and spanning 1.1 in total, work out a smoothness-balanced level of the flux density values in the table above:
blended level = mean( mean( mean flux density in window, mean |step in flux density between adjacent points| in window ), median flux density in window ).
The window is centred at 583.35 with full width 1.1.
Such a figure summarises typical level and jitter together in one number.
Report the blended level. 209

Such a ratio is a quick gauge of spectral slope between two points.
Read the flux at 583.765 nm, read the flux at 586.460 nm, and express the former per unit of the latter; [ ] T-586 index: 1.01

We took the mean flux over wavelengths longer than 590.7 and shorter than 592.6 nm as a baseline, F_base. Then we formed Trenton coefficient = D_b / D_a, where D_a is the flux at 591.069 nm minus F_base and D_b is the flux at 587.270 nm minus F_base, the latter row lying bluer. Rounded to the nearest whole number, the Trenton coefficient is -2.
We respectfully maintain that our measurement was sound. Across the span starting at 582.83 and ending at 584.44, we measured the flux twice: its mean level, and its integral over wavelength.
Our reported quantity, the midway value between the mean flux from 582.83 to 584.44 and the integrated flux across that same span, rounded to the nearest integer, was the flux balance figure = 364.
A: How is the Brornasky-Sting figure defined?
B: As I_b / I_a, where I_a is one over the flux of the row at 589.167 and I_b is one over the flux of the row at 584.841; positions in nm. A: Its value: 0.80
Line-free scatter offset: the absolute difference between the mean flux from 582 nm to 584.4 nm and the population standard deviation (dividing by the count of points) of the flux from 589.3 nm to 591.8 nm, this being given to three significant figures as 263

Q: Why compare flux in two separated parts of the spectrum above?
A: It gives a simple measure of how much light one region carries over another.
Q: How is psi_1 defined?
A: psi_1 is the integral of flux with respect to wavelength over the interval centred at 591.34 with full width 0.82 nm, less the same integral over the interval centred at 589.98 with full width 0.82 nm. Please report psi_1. 23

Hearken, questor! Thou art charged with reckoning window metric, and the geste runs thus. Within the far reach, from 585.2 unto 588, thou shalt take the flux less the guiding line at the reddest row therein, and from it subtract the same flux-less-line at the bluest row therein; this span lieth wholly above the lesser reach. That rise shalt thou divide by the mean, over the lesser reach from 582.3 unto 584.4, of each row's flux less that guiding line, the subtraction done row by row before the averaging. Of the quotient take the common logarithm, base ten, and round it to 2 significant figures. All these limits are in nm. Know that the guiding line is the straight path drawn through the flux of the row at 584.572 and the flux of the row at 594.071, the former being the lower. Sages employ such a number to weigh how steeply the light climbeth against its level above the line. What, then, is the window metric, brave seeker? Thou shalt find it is 0.15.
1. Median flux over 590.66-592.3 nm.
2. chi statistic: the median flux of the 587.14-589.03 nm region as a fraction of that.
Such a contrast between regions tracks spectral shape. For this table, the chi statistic 1.04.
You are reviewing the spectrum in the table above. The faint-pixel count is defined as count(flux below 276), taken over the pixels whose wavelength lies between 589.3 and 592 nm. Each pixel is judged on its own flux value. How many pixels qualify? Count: 10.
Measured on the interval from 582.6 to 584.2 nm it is 1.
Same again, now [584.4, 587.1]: 8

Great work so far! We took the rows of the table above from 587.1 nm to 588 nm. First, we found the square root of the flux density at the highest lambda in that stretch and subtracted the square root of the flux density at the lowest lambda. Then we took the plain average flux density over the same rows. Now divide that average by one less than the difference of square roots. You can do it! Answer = -372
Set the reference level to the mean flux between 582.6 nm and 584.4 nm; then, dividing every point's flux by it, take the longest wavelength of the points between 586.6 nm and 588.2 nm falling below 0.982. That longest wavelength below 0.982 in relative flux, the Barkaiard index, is 587.270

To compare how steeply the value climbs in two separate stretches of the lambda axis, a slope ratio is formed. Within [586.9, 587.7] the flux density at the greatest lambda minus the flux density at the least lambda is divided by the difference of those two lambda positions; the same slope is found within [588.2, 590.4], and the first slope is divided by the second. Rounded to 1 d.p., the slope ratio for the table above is -0.6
